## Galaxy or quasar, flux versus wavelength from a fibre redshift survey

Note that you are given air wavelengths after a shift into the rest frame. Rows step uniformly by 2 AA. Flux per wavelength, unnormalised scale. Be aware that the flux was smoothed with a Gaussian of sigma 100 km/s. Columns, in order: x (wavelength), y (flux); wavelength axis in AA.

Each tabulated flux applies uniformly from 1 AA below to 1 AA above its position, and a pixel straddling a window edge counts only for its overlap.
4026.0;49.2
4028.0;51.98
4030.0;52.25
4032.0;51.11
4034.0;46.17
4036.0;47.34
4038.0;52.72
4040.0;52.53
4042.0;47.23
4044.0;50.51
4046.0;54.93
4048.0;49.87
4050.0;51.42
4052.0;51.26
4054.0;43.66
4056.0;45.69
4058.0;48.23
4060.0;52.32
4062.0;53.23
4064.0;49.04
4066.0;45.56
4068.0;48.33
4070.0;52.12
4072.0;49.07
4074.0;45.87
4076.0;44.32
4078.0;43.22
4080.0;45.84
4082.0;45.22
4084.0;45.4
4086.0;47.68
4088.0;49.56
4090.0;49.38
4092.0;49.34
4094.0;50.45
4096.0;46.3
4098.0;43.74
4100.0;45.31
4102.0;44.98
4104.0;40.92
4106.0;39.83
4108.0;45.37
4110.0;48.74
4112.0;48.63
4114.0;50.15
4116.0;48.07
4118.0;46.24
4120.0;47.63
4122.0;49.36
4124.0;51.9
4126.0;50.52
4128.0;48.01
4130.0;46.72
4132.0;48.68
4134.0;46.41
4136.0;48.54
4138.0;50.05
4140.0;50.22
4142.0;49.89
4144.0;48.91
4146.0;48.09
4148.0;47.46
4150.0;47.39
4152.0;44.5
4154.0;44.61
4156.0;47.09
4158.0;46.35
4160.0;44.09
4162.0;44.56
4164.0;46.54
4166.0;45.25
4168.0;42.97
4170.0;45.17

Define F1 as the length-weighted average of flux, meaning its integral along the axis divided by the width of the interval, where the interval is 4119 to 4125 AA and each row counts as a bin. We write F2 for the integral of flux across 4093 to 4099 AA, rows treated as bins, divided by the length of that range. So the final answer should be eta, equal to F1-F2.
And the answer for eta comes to 3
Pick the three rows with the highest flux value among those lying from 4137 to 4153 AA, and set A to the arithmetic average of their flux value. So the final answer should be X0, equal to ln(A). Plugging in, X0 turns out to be 3.91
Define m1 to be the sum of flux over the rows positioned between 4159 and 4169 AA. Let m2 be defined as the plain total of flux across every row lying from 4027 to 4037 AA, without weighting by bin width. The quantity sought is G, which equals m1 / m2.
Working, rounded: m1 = 223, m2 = 249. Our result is 0.90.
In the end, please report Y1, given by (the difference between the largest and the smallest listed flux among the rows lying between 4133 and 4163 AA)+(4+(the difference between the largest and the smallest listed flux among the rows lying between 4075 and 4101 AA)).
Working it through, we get 17.4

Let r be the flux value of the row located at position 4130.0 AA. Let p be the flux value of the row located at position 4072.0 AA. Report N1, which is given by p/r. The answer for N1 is 1.05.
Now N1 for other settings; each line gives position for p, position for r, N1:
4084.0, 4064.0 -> 0.93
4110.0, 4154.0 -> 1.09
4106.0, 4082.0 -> 0.88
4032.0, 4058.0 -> 1.06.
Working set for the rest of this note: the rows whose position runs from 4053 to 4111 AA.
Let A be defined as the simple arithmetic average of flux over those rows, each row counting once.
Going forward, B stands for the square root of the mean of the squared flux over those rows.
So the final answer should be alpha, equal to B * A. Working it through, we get 2200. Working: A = 46.9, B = 47.0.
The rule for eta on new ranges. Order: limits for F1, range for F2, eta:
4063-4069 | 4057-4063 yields -4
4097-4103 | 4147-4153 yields -2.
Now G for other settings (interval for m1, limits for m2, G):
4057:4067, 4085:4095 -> 1.01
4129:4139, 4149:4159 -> 1.05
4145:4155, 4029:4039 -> 0.93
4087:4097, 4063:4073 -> 1.00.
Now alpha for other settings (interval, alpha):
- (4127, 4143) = 2360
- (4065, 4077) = 2264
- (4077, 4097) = 2234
